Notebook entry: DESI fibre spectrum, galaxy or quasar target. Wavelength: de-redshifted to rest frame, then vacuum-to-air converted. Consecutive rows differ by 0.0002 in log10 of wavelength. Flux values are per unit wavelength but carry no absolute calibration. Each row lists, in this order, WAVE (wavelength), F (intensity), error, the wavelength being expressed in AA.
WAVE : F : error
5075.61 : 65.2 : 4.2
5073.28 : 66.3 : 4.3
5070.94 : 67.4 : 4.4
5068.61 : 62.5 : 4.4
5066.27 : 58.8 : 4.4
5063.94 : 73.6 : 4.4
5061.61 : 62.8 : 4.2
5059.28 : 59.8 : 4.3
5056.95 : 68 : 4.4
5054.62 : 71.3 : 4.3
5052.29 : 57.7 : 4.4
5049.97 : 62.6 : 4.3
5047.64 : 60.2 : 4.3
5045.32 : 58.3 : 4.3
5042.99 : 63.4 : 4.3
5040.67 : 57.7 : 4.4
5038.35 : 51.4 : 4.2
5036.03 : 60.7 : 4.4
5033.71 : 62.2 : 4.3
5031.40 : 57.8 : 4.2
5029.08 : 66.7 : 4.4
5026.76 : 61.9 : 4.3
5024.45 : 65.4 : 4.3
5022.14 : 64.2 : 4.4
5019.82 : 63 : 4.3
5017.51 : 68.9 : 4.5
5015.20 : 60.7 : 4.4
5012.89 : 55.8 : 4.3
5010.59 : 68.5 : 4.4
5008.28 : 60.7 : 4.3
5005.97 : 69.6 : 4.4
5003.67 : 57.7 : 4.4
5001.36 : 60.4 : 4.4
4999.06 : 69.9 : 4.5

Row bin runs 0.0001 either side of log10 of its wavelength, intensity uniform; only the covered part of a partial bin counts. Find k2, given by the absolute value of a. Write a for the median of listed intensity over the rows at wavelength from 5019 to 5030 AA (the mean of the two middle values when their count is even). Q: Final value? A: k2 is 64.2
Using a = 64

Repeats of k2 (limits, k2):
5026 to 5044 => 61.3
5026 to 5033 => 61.9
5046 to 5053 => 60.2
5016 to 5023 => 64.2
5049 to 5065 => 62.8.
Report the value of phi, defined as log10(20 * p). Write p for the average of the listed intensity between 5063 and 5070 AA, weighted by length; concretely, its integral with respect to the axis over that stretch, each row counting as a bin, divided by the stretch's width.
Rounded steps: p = 64.8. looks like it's 3.11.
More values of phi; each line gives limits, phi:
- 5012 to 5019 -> 3.09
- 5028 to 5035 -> 3.09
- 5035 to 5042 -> 3.05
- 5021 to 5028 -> 3.11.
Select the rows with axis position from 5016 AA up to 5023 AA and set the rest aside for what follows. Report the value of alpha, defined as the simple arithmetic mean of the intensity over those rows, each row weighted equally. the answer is 65.4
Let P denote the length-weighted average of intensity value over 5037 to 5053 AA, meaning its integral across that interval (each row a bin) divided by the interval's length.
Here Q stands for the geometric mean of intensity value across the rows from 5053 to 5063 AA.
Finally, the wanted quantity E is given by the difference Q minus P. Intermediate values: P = 59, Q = 65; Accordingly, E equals 6.5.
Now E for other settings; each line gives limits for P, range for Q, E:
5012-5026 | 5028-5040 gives -3.6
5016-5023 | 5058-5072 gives -1.2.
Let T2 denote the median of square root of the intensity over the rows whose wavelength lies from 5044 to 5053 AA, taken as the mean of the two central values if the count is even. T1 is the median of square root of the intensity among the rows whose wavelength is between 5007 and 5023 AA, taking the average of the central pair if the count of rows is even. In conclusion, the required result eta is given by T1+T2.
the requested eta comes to 15.6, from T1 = 7.94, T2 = 7.70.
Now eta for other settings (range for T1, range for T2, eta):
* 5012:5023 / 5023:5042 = 15.8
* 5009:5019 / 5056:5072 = 16.0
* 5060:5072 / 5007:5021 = 15.8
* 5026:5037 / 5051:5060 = 15.9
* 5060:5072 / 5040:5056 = 15.7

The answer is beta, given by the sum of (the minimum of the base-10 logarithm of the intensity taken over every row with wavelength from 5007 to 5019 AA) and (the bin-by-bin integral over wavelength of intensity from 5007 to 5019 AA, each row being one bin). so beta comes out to 758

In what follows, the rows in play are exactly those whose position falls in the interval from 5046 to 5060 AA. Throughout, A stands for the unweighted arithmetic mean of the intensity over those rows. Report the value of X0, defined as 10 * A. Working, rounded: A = 63.3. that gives 633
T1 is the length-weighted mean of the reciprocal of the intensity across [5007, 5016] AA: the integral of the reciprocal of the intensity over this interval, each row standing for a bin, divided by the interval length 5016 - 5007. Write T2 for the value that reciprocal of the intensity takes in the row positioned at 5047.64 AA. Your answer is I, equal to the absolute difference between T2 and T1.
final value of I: 0.0003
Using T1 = 0.0163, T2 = 0.0166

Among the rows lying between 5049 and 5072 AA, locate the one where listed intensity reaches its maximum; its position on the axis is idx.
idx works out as 5063.94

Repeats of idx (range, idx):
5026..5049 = 5029.08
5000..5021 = 5005.97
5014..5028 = 5017.51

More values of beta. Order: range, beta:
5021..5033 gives 760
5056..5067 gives 714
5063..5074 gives 722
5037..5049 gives 701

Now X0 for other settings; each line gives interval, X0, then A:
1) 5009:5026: 638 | 63.8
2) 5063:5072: 656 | 65.6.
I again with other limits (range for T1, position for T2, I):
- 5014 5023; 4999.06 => 0.0013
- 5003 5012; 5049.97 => 0.0003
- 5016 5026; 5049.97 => 0.0006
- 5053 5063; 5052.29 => 0.0019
